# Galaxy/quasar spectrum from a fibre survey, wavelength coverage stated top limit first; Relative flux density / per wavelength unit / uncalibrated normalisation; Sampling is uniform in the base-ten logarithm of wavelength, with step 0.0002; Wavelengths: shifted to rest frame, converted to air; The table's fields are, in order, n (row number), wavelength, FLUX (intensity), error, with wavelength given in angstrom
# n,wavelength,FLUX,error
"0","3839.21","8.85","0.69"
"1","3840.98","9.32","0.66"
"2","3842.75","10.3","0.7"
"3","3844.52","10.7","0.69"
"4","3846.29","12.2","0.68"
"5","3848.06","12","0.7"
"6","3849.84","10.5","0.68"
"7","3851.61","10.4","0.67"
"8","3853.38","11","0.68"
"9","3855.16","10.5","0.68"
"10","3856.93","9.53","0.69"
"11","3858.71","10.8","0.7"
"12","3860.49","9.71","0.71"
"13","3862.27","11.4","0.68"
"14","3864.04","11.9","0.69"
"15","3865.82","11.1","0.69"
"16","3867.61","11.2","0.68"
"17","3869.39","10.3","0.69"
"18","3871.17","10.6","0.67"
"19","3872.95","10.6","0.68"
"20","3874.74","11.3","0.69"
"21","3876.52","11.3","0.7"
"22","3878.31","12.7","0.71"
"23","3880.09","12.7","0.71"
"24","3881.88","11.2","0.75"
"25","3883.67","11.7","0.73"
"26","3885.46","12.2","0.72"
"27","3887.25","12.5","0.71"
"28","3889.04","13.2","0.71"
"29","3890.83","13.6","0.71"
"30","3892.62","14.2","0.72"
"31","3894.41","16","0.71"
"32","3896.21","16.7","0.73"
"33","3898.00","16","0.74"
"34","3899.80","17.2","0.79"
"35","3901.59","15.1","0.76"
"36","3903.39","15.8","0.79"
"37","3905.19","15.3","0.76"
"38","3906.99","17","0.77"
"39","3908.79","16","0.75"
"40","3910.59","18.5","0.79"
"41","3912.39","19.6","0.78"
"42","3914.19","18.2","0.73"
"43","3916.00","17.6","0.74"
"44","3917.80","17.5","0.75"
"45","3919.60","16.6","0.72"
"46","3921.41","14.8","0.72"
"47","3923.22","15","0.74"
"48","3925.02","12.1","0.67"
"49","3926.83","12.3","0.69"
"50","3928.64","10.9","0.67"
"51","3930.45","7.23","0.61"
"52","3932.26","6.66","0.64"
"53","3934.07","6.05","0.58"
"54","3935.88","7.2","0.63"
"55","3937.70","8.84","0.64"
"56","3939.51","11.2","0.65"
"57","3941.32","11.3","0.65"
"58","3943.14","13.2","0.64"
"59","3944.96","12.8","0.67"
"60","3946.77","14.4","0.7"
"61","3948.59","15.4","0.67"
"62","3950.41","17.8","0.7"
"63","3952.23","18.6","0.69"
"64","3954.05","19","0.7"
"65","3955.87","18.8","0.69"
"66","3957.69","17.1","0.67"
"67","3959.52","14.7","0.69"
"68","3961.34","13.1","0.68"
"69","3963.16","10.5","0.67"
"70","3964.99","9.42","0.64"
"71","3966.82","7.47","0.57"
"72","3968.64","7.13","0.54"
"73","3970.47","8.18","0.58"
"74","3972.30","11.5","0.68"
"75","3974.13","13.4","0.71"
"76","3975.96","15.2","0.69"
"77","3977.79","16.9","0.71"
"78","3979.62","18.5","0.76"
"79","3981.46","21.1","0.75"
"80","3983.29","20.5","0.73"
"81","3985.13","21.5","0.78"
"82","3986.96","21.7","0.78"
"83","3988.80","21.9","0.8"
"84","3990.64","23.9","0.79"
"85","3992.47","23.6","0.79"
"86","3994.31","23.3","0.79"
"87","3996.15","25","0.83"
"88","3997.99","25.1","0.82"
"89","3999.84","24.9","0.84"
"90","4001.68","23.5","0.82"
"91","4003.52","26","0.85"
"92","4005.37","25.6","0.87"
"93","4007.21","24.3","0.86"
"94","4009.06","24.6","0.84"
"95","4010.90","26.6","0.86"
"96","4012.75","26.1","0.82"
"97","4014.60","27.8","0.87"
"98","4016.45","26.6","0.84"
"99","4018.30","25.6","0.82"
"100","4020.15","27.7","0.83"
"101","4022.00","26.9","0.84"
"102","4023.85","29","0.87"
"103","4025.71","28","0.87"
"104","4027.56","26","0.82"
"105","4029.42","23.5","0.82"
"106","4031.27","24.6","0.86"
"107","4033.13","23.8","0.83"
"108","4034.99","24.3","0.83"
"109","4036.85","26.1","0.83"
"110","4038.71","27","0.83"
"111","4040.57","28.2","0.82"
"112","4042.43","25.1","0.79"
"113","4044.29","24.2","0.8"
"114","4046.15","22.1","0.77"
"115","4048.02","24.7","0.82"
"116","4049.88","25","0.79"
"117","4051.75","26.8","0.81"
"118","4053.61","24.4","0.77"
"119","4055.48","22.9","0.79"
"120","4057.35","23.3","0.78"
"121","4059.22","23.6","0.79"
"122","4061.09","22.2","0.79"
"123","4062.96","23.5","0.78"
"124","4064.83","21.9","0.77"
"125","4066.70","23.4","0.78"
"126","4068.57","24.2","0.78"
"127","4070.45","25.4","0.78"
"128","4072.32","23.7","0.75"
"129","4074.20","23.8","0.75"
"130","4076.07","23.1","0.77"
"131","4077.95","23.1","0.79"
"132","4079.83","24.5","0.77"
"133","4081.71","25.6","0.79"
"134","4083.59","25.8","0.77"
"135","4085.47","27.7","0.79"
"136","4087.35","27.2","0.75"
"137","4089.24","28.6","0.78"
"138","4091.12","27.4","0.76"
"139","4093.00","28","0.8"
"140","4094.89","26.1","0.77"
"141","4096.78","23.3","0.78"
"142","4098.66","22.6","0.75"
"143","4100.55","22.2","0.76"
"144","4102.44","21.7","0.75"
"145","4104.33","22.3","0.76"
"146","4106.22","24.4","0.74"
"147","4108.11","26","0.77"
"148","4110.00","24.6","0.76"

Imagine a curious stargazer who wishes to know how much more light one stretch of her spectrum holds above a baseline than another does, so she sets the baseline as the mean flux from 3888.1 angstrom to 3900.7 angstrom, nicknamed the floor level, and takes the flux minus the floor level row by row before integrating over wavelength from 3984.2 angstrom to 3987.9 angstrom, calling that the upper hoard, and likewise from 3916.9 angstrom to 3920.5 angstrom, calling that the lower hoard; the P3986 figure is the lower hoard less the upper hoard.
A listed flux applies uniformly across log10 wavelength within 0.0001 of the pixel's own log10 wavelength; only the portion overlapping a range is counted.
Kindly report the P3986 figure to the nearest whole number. -17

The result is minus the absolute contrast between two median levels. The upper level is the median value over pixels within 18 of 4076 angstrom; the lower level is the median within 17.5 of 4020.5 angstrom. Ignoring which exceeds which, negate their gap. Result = -1.8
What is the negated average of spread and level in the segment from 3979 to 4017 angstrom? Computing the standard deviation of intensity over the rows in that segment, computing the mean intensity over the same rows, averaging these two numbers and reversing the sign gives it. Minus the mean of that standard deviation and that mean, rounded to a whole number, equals -13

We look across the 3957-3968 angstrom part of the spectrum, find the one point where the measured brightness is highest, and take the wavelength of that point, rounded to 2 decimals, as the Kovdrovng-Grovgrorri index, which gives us 3957.69 angstrom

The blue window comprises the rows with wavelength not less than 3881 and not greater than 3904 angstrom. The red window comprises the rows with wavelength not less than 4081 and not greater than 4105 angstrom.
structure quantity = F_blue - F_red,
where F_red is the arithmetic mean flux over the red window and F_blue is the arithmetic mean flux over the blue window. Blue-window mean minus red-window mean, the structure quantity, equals -11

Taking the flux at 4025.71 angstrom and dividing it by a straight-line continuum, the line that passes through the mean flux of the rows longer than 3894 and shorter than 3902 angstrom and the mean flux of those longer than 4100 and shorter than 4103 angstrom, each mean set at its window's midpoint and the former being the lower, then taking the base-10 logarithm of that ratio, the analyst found 0.15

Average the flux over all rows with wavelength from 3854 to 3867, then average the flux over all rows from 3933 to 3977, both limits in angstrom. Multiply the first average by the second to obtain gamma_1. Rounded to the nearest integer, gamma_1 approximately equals 135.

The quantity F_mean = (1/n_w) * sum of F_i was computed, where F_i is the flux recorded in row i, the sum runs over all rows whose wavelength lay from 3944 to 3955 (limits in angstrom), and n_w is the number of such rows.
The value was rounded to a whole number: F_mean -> 16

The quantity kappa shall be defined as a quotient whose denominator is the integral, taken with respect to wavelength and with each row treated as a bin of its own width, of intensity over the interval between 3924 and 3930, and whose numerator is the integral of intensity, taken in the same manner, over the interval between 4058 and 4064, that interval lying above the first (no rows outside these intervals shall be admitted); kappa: 2.0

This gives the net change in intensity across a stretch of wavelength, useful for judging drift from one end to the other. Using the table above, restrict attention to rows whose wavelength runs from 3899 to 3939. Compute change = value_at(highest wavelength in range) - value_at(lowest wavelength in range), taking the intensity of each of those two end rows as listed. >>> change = -8.4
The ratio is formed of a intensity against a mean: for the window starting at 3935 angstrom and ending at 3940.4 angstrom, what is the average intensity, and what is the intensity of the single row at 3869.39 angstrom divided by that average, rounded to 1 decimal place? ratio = 1.1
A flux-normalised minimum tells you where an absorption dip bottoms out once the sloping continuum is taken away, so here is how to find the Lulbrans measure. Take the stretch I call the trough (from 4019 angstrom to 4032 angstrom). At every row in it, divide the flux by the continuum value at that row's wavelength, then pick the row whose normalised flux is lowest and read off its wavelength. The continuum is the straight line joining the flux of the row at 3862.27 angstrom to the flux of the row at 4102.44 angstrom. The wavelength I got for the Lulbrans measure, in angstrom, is 4029.42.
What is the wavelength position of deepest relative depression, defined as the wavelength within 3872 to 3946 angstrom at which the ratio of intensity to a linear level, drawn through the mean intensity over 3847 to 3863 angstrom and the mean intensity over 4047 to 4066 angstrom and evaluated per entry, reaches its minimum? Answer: 3934.07 angstrom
